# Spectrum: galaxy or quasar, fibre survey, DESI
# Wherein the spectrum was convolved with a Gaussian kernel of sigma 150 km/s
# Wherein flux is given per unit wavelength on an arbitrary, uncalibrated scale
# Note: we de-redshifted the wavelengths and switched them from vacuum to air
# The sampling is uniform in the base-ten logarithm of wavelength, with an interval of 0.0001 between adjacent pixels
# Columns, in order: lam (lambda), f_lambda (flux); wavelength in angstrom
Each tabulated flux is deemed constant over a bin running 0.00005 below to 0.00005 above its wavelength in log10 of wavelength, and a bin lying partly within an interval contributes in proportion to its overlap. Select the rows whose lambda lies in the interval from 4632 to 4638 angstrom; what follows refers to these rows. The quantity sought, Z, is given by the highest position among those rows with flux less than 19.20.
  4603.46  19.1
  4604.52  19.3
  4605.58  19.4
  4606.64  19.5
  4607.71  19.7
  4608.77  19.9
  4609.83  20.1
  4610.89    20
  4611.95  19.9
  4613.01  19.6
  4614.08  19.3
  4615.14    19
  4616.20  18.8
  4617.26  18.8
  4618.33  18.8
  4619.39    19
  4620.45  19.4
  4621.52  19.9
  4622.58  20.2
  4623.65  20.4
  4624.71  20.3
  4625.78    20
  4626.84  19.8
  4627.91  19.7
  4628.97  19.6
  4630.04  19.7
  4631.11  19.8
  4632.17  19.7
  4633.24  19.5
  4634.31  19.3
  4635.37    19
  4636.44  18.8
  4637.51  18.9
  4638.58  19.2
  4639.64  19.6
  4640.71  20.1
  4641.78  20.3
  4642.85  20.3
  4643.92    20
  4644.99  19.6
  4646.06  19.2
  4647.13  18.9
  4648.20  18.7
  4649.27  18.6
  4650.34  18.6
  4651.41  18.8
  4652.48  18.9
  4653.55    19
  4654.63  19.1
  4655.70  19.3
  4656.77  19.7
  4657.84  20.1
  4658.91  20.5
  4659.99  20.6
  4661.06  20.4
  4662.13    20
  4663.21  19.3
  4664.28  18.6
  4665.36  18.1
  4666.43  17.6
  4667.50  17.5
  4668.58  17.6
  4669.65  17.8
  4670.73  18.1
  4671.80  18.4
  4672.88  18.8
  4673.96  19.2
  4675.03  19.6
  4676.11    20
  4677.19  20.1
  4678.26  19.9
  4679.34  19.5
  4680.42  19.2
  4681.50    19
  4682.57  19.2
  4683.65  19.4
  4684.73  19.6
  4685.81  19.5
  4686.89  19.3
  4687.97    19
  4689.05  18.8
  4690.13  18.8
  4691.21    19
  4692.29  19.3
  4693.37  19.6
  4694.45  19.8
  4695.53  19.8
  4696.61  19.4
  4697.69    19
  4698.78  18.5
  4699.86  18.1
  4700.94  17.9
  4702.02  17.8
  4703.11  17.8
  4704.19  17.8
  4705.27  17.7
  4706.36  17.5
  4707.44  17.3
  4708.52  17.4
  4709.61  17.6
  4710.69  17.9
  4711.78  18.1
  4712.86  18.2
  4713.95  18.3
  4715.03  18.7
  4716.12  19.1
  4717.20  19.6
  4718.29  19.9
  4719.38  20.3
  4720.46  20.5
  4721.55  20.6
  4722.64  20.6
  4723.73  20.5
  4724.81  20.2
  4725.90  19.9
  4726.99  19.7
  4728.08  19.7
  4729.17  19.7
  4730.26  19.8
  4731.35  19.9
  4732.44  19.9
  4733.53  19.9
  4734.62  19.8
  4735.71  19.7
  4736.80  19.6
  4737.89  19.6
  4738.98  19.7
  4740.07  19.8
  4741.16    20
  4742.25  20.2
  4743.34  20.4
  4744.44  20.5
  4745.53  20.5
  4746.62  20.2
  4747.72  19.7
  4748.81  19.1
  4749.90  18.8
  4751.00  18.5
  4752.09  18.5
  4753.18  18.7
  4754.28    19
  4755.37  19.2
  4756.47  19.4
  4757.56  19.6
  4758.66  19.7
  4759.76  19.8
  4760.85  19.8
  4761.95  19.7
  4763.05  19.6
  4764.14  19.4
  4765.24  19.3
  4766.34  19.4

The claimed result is 4637.51 angstrom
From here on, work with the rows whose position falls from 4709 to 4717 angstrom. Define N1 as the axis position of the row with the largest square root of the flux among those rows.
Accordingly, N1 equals 4716.12 angstrom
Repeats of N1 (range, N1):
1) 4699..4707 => 4699.86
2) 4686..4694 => 4693.37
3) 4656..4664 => 4659.99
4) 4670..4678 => 4677.19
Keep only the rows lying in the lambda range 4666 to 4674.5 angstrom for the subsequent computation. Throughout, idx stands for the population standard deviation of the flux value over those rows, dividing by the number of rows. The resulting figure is 0.58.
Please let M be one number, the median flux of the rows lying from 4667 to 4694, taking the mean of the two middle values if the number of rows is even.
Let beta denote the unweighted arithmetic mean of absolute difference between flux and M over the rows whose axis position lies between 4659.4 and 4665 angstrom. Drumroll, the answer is 0.8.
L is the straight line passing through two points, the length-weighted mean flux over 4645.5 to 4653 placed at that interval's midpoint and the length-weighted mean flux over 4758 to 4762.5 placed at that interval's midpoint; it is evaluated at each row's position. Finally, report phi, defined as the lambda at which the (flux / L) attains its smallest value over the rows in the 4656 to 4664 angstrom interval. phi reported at 4663.21 angstrom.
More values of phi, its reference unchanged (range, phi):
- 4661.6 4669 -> 4667.50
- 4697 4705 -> 4704.19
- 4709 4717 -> 4709.61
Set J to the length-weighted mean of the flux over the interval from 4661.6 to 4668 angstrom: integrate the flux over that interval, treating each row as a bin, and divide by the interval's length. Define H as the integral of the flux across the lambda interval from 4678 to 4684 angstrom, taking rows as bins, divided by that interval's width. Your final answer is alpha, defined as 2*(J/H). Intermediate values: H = 19.3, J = 18.5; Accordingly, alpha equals 1.92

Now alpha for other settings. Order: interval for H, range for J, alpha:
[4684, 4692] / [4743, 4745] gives 2.13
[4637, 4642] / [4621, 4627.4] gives 2.05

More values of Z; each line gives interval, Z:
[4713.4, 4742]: 4716.12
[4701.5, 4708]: 4707.44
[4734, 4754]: 4753.18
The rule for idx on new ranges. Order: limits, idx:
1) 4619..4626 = 0.47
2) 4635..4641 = 0.45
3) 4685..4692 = 0.26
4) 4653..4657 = 0.27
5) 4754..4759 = 0.26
